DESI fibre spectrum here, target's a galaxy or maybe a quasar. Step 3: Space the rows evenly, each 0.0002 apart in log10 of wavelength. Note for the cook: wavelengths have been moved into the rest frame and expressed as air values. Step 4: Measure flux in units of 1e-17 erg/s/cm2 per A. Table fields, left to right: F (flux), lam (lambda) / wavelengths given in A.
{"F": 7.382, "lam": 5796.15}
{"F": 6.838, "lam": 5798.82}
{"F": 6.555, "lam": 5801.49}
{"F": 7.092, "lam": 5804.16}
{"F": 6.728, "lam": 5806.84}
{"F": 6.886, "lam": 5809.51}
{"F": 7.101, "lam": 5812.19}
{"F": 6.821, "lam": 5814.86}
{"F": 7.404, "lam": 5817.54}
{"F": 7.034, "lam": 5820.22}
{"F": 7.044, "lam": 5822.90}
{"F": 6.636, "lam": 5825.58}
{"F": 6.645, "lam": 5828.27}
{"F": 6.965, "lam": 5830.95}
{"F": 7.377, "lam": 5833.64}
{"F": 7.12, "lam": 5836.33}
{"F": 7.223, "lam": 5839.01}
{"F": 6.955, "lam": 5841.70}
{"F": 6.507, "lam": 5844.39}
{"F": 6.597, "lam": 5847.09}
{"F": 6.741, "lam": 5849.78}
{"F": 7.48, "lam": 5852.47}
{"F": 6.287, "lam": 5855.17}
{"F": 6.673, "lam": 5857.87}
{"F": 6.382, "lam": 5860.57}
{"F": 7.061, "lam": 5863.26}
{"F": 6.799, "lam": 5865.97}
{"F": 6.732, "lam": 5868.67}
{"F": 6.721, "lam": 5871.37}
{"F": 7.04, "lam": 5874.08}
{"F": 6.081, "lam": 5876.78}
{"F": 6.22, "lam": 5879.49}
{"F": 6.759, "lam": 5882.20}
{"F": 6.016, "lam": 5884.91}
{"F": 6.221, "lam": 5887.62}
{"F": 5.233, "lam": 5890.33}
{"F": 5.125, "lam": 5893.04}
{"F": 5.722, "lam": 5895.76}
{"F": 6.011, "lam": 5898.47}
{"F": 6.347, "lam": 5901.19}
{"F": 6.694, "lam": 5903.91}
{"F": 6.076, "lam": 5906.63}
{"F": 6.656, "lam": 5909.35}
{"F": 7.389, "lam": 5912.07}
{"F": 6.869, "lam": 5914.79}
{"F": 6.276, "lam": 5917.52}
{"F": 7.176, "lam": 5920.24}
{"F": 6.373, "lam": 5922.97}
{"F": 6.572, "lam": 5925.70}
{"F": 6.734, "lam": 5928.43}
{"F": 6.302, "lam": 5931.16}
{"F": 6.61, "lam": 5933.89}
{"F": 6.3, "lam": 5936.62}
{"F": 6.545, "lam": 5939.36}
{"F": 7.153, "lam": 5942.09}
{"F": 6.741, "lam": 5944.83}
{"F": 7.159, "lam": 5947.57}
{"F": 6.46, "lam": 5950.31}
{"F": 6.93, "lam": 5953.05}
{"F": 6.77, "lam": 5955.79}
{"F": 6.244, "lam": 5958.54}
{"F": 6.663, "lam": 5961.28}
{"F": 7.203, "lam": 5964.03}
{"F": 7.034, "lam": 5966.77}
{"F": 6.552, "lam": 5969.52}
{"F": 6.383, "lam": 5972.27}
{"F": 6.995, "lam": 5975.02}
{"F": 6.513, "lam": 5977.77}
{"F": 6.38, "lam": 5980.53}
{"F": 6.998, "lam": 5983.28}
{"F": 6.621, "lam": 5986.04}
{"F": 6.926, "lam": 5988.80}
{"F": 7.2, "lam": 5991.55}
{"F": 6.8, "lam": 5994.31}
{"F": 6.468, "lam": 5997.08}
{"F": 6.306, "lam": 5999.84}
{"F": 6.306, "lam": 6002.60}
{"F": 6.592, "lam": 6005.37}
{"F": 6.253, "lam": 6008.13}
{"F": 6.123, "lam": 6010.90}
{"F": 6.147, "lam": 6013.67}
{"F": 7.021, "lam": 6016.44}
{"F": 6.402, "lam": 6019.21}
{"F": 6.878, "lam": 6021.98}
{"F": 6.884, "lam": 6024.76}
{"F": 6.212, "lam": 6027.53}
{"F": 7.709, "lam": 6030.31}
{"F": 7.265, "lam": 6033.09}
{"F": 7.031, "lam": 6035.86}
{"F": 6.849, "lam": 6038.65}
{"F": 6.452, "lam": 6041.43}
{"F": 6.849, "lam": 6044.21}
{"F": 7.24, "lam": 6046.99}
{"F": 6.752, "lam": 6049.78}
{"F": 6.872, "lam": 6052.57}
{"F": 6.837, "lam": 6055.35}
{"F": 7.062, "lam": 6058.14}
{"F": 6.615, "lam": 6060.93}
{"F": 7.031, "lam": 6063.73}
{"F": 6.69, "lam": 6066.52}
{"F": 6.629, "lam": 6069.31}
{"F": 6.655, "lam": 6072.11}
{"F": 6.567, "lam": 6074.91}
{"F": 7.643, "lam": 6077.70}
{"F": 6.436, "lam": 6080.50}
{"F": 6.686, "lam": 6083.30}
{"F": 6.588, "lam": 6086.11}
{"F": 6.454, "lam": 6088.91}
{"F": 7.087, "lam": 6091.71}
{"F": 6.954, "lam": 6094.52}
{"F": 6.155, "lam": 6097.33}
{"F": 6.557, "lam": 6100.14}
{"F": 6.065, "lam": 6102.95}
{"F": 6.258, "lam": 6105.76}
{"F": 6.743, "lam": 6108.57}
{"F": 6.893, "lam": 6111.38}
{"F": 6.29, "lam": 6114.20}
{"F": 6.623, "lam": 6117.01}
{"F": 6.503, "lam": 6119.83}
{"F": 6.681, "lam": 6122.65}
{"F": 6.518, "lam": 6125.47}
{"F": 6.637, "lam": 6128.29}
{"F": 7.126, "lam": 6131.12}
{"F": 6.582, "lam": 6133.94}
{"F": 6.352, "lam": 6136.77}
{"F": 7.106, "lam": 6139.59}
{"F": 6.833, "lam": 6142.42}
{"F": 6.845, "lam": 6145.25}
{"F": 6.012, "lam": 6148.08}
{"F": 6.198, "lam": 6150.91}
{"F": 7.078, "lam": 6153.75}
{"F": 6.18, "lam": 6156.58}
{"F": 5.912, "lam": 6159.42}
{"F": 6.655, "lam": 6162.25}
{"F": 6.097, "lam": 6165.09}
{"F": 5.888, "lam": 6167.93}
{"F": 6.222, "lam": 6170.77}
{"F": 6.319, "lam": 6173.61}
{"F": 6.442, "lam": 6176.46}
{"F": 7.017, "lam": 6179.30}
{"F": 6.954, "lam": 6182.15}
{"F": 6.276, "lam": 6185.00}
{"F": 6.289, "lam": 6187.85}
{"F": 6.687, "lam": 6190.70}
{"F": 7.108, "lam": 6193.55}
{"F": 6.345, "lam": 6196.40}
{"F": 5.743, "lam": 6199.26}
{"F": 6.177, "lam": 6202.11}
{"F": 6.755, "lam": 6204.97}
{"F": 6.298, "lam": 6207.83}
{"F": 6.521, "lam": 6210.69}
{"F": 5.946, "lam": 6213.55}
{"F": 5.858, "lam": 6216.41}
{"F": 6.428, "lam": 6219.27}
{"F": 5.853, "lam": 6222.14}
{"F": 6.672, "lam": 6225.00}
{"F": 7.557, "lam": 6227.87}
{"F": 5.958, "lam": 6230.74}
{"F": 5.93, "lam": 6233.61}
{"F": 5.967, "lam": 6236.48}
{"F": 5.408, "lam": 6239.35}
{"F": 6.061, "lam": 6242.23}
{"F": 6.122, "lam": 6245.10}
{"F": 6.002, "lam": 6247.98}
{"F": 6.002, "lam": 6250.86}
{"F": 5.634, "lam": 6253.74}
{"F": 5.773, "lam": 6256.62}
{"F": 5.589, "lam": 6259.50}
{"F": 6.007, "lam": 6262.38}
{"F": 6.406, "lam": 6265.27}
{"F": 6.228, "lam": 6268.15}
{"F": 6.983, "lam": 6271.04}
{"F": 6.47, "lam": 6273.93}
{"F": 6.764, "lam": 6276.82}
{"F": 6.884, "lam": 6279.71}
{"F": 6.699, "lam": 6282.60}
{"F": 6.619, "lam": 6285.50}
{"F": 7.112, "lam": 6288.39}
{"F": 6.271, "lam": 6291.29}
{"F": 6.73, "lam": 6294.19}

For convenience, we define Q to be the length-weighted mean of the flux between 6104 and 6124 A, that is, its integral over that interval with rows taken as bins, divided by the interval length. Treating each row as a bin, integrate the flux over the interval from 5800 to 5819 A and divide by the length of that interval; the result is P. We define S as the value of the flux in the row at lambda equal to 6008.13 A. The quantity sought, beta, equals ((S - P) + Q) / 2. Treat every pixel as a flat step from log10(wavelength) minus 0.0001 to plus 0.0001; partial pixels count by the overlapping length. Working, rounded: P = 6.94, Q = 6.56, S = 6.253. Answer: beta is 2.9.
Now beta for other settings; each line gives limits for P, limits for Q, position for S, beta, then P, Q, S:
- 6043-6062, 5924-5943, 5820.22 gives 3.4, 6.90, 6.59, 7.034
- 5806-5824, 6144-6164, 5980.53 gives 2.9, 7.01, 6.40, 6.38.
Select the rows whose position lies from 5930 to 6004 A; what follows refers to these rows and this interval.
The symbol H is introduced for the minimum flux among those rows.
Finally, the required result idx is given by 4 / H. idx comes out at 0.64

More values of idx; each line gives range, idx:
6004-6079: 0.65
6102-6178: 0.68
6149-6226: 0.70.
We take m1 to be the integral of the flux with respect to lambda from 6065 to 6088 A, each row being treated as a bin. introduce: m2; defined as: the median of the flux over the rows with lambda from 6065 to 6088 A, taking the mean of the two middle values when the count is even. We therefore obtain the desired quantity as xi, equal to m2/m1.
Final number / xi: 0.0429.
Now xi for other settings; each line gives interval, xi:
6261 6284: 0.0437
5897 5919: 0.0452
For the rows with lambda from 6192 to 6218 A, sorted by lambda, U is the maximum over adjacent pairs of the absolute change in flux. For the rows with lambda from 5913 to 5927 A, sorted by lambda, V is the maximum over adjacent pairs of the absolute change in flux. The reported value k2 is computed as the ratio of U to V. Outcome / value 0.85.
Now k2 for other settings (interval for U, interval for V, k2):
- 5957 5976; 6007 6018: 0.70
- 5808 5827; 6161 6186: 0.86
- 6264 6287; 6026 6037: 0.50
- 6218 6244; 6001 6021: 1.83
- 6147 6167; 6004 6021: 1.03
